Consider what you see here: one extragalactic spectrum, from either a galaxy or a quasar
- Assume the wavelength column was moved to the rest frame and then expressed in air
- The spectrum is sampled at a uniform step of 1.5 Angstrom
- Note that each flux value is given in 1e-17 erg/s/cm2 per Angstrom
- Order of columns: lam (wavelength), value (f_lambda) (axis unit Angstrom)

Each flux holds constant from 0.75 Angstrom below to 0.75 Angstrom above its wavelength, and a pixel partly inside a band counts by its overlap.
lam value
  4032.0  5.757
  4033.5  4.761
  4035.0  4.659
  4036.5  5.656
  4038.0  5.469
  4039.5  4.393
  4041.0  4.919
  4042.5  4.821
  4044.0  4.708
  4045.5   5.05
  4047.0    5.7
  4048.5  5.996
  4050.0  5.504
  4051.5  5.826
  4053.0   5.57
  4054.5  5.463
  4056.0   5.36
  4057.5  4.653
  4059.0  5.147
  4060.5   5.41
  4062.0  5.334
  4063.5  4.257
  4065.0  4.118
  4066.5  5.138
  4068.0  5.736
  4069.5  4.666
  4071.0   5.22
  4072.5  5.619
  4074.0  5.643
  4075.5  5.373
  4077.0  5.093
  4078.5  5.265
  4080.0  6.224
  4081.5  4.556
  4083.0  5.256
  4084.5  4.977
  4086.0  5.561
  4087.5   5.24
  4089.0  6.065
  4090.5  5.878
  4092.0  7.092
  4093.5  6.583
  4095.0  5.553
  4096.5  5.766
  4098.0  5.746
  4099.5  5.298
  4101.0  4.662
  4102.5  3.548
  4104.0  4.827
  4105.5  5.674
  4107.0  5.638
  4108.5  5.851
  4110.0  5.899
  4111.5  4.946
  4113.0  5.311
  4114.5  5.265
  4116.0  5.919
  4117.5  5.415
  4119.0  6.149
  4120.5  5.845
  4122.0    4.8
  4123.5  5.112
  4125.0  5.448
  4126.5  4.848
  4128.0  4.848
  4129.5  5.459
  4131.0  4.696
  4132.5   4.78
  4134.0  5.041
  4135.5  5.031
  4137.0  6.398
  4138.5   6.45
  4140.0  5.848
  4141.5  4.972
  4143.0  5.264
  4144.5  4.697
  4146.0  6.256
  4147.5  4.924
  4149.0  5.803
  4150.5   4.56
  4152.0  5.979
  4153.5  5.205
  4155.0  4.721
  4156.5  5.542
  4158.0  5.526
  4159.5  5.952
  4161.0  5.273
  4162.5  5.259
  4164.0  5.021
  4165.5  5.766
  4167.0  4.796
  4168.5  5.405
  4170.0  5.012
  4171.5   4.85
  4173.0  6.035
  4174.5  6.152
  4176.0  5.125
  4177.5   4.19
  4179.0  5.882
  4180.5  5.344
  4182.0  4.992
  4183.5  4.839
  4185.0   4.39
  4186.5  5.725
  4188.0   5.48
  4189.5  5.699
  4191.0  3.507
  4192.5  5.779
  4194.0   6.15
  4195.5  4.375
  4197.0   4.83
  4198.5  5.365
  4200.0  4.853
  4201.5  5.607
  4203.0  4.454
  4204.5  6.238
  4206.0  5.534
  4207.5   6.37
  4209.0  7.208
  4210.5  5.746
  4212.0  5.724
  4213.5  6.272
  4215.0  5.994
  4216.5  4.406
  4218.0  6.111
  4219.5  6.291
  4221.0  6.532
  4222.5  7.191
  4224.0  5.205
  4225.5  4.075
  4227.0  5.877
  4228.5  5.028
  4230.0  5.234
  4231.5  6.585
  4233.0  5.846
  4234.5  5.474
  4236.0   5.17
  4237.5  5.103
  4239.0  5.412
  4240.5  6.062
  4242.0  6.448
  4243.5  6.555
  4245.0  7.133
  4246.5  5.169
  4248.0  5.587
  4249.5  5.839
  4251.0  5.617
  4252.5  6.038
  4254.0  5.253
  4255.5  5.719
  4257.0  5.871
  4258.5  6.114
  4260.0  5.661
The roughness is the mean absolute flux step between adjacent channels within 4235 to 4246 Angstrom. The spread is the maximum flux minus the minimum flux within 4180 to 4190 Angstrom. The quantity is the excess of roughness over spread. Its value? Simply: -1.0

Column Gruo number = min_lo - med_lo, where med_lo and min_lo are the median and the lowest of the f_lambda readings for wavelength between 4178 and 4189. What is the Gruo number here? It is -1.0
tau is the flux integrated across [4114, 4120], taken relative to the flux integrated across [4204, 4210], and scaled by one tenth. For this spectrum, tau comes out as 0.090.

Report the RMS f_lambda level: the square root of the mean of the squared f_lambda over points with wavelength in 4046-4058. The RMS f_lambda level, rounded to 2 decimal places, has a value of 5.52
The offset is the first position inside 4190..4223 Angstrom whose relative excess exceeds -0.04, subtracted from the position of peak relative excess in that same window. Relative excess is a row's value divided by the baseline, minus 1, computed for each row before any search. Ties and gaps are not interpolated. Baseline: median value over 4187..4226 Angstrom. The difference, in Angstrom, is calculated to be 16.5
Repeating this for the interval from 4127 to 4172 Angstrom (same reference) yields 1.5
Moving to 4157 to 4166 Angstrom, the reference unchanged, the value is 1.5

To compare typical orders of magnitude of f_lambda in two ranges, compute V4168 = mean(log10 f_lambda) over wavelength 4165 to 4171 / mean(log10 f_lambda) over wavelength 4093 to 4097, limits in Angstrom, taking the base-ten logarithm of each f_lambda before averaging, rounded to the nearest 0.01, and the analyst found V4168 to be 0.93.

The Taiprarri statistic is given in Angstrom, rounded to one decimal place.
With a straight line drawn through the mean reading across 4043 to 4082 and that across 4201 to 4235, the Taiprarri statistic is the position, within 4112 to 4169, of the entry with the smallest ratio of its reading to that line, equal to 4150.5 Angstrom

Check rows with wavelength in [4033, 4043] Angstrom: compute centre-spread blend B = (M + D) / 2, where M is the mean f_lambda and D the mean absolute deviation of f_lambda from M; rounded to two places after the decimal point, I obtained 2.65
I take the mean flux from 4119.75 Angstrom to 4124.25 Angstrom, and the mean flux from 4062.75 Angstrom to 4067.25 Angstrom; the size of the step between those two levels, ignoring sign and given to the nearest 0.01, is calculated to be 0.75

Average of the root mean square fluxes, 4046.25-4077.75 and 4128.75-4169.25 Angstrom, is 5.34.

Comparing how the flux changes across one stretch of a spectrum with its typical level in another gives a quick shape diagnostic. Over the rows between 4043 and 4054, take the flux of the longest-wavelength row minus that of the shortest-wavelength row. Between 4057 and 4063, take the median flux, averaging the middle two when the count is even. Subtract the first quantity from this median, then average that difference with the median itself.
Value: 4.8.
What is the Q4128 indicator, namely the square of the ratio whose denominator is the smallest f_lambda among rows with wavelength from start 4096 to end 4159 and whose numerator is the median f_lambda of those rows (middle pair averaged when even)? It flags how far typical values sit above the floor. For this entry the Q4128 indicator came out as 2.2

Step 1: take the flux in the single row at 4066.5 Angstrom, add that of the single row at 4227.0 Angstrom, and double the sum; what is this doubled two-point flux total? 22.0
